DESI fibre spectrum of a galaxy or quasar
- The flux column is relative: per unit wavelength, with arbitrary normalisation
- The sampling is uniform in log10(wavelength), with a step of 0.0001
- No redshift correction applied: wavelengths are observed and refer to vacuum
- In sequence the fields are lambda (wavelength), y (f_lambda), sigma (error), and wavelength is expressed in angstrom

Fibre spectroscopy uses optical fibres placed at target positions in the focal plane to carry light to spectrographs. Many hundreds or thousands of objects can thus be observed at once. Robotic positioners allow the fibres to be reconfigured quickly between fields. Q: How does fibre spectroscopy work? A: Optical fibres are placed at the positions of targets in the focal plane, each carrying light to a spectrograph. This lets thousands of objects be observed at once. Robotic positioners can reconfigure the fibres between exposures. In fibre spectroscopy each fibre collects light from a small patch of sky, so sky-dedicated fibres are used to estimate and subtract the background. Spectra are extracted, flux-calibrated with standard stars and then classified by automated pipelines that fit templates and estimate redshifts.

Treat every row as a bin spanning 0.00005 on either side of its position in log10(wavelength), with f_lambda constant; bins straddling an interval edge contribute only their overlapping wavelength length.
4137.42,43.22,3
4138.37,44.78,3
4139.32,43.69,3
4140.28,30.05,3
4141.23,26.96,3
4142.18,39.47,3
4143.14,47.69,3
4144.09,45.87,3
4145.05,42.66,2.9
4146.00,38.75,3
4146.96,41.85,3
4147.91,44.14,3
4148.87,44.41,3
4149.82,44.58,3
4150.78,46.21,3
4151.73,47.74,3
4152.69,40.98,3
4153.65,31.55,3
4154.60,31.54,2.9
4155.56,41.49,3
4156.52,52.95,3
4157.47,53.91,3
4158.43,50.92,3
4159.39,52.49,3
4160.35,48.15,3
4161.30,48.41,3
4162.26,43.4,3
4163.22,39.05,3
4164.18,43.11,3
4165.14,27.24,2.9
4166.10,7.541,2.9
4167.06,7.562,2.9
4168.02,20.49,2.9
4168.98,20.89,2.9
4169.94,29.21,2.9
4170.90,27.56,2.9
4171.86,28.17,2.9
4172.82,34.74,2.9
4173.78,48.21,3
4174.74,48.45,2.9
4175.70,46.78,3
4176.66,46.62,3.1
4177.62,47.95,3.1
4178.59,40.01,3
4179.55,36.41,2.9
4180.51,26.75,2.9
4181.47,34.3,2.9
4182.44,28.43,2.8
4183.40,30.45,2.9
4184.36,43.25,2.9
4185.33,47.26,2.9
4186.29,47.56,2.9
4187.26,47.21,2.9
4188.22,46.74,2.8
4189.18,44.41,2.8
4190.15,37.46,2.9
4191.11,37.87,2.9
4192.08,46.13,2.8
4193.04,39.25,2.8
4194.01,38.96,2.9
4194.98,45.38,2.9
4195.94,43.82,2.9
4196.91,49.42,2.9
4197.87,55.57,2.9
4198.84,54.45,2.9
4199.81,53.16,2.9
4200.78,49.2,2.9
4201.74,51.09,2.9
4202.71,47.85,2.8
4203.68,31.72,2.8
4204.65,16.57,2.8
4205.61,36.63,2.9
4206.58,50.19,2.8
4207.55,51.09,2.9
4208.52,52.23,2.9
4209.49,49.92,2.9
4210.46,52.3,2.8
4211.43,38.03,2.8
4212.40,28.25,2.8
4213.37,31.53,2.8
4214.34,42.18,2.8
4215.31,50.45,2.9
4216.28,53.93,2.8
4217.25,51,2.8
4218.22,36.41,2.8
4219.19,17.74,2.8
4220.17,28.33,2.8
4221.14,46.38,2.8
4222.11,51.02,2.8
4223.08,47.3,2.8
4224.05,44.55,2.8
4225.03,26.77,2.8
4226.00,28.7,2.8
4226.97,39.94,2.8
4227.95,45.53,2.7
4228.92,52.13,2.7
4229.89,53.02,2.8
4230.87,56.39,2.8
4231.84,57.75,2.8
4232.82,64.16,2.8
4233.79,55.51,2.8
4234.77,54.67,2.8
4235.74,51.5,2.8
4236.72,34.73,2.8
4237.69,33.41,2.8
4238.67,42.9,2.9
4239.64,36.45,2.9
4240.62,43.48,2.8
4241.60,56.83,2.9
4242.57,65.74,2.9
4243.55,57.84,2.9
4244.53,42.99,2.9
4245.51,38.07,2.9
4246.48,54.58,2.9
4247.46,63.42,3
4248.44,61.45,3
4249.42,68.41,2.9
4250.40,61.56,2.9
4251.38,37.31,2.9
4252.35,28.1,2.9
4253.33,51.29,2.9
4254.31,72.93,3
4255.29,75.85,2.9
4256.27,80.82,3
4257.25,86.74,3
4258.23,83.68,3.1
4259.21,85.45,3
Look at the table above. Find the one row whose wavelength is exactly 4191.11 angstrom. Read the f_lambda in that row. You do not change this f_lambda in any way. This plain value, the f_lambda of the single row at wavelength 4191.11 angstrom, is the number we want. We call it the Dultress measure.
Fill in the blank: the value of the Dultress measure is 37.87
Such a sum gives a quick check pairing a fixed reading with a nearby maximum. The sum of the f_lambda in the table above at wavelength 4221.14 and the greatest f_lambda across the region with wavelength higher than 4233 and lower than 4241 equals 102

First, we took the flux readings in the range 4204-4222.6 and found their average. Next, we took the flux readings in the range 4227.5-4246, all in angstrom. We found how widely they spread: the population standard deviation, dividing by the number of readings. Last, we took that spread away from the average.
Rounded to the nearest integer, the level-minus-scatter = 32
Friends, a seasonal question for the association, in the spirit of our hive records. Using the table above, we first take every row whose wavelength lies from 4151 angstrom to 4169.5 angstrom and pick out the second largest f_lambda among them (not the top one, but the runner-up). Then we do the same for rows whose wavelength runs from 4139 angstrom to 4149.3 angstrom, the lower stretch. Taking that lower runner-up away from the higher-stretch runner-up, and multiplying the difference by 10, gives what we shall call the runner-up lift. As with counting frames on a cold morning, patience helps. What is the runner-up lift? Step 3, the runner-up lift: 71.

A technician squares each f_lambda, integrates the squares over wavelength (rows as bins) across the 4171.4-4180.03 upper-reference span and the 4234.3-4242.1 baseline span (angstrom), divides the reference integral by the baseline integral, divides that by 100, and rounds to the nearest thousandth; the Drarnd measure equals 0.010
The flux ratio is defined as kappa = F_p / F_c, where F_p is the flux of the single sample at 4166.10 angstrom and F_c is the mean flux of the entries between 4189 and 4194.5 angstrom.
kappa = 0.19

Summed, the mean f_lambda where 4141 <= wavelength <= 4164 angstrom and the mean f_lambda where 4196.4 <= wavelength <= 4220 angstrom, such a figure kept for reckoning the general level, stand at 87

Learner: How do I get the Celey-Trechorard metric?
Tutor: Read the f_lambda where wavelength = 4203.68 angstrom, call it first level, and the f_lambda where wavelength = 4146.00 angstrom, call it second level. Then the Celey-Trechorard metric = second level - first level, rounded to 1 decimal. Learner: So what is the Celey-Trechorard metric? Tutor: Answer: 7.0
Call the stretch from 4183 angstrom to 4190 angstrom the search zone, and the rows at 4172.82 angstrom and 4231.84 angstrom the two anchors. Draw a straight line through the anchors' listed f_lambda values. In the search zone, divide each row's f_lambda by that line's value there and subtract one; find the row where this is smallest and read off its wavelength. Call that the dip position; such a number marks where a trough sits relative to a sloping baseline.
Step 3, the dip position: 4183.40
